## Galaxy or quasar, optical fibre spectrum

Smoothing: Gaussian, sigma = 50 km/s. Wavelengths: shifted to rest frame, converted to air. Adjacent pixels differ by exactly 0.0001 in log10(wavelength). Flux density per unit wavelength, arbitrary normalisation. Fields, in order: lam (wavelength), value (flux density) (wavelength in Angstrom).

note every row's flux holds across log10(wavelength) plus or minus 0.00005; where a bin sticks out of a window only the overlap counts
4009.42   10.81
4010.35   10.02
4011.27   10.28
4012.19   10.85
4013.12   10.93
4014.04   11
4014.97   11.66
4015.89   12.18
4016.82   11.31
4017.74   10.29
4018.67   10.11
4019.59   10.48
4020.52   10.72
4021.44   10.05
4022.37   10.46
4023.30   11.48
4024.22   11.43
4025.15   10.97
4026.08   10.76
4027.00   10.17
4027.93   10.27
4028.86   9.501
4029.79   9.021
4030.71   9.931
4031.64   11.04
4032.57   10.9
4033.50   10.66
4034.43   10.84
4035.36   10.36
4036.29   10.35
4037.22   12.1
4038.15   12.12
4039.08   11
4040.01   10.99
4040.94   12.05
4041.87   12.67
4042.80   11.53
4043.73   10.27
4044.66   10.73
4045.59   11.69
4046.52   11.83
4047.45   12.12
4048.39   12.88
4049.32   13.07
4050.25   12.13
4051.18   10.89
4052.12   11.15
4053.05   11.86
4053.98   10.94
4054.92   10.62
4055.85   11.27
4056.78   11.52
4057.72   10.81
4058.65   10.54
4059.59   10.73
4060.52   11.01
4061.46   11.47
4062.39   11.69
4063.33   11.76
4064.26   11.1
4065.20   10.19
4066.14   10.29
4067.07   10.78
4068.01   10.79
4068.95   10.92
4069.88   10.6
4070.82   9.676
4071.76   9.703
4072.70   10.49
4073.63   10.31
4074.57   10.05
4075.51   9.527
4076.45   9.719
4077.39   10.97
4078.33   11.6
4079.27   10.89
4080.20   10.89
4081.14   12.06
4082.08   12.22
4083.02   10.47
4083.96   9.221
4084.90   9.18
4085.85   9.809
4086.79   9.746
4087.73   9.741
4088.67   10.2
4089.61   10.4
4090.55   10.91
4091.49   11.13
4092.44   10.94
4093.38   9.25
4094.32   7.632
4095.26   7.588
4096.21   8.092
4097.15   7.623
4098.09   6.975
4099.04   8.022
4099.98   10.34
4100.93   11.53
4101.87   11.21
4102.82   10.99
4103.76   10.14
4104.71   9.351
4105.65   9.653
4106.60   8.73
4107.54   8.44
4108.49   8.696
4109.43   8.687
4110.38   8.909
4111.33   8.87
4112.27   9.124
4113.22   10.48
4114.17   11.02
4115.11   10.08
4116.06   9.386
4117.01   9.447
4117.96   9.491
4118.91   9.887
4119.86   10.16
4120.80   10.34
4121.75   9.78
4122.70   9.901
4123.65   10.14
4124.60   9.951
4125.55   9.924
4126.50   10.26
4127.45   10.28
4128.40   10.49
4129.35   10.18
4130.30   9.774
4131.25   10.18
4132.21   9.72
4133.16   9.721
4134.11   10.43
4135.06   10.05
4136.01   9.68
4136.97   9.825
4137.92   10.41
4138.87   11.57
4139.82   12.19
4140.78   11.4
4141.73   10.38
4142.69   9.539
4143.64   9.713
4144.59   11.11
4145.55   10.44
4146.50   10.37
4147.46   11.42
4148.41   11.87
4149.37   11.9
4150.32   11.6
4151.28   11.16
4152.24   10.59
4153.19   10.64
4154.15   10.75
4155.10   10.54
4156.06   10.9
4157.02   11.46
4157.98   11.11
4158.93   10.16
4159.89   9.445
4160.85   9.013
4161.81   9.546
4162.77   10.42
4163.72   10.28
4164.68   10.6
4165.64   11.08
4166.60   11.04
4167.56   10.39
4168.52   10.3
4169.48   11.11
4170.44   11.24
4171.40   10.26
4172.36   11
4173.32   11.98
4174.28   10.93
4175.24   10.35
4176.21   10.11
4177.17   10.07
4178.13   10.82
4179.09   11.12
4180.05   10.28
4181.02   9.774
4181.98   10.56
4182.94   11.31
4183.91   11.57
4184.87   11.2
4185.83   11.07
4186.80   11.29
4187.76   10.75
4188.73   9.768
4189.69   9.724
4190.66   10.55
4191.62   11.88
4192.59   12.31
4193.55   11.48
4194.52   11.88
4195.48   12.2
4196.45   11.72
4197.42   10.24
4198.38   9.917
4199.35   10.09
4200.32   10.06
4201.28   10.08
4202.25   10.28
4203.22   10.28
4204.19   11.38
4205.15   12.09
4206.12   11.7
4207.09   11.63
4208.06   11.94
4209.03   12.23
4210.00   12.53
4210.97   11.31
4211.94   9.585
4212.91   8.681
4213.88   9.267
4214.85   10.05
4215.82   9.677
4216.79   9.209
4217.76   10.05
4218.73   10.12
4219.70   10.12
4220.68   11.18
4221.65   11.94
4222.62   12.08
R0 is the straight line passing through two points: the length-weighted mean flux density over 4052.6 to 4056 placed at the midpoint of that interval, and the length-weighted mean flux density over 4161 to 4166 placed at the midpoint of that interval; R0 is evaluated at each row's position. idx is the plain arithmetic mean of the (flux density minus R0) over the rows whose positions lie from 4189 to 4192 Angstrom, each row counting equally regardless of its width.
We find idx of 0.7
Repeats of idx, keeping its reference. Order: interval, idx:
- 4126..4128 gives -0.3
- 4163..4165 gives 0.2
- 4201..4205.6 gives 0.9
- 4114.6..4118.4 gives -1.1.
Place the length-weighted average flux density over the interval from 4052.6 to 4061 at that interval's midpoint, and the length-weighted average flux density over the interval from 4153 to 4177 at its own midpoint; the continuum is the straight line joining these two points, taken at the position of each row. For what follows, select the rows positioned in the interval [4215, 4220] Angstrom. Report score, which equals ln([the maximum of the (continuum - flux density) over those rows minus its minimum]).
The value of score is -0.1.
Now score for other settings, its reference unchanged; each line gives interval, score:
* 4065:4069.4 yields -0.3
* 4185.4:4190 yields 0.4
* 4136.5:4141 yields 0.9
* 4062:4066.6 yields 0.4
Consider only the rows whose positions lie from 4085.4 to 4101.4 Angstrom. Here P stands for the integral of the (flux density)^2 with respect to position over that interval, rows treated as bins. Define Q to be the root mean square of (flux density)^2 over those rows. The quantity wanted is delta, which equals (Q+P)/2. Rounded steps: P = 1448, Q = 94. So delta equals 771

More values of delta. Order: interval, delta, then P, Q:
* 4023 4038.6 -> 955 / 1793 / 116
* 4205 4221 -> 974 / 1830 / 118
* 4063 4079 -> 939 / 1767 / 111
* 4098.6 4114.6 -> 804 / 1510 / 97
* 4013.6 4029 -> 957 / 1796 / 117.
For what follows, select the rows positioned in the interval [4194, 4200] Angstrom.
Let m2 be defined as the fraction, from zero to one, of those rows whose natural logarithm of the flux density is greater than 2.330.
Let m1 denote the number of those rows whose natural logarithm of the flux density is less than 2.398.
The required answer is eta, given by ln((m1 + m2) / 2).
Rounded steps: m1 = 3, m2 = 0.50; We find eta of 0.6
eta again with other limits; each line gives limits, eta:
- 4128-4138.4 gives 1.7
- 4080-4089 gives 1.4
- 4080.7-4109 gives 2.5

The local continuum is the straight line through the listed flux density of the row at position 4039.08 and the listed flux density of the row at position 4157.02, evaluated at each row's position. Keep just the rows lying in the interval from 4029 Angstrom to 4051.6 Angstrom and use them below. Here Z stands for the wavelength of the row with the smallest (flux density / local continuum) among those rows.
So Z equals 4029.79 Angstrom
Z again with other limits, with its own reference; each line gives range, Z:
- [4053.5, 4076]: 4075.51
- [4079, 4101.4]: 4098.09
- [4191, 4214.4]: 4212.91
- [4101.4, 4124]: 4107.54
